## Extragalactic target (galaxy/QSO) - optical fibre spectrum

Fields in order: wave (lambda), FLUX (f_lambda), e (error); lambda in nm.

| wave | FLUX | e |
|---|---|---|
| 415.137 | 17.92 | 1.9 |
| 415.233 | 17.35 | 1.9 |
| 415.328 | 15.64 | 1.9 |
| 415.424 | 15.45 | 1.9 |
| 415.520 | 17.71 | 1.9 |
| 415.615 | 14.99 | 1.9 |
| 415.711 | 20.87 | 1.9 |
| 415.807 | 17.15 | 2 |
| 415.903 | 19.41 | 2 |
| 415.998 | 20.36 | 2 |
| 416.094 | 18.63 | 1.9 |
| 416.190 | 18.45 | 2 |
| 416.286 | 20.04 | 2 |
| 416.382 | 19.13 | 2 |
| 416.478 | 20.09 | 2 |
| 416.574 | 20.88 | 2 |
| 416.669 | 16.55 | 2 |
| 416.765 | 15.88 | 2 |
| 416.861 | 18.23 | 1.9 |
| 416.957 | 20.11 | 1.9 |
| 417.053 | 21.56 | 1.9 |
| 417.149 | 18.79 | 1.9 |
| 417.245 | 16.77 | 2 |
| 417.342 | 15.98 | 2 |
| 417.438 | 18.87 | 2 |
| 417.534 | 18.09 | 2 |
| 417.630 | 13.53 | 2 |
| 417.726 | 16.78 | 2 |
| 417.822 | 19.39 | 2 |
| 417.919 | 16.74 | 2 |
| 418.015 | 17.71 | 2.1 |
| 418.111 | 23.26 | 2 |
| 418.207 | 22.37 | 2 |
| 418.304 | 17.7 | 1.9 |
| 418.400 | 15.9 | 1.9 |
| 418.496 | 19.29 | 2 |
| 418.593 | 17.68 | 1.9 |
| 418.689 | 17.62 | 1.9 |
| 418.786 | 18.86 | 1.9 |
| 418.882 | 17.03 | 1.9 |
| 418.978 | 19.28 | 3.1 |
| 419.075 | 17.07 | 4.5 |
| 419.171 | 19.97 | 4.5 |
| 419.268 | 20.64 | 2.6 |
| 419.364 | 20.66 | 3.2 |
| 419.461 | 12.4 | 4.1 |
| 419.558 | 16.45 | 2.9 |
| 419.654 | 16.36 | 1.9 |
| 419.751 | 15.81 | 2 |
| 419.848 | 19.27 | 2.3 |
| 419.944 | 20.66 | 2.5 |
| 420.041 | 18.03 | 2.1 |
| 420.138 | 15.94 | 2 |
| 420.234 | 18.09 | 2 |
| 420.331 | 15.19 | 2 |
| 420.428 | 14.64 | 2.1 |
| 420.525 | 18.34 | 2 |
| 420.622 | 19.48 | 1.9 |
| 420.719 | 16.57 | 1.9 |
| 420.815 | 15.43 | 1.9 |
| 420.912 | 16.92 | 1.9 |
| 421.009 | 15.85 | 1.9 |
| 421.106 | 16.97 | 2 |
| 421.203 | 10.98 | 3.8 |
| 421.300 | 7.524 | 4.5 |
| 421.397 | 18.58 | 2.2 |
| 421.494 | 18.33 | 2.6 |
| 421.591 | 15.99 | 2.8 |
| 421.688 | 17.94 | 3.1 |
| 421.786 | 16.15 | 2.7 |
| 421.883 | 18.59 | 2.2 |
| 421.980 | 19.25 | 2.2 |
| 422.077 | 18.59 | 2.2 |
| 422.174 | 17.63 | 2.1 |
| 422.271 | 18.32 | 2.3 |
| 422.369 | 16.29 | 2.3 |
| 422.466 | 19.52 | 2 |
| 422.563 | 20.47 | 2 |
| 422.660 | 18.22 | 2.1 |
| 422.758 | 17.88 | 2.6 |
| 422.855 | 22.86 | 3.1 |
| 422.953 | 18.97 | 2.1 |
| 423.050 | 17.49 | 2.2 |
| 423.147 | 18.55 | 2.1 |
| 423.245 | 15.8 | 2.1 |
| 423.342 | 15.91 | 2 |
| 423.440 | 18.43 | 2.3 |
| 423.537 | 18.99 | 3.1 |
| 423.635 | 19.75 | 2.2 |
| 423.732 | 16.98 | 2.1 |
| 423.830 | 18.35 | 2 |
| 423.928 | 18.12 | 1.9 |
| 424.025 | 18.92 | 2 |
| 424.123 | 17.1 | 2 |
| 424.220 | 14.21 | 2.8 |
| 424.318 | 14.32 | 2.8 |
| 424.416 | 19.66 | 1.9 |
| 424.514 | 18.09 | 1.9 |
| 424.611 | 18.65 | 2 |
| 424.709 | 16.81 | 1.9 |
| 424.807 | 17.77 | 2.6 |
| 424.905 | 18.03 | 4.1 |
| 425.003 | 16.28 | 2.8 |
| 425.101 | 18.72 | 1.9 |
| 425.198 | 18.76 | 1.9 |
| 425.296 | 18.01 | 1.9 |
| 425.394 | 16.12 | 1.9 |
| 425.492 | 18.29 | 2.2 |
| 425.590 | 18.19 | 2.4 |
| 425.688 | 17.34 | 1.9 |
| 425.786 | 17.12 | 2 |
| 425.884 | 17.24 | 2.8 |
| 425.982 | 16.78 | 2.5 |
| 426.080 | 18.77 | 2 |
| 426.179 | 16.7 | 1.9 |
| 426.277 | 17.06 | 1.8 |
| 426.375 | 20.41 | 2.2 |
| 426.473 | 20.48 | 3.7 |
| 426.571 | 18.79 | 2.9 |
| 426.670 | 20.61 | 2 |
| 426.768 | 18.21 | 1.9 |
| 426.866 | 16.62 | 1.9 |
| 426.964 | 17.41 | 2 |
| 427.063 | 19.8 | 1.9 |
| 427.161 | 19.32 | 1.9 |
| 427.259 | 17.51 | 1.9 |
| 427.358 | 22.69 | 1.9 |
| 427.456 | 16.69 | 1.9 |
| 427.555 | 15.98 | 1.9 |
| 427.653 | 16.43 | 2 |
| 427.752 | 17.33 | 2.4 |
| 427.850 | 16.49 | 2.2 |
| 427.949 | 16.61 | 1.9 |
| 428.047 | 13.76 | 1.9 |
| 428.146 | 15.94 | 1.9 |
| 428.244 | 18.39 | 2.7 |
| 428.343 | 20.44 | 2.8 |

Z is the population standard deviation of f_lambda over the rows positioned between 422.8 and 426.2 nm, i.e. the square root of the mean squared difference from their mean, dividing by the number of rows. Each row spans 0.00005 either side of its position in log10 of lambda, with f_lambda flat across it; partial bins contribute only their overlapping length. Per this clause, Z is 1.6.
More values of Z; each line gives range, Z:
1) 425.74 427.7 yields 1.8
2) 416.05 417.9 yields 1.9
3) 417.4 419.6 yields 2.4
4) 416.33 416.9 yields 1.8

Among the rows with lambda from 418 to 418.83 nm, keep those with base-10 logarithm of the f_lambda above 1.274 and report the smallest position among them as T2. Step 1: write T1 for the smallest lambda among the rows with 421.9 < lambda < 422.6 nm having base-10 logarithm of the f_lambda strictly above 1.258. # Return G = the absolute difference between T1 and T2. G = 3.87 nm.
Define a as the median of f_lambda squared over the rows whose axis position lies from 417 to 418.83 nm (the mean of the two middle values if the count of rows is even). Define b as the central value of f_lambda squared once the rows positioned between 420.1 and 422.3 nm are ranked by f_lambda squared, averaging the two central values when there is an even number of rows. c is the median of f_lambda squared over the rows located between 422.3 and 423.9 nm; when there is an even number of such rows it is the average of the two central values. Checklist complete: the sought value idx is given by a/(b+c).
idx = 0.50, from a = 314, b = 288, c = 338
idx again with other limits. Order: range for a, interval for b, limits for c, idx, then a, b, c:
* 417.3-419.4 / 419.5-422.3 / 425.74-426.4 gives 0.55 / 320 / 288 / 293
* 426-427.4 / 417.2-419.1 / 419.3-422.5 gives 0.59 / 353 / 313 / 288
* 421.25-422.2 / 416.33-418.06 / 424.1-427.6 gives 0.51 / 329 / 330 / 320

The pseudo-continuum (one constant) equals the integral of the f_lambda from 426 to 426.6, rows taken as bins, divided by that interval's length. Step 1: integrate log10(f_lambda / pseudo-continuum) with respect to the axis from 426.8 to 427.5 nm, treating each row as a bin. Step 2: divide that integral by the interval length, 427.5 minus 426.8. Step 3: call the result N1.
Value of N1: 0.00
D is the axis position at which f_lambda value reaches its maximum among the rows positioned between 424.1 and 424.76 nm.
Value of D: 424.416 nm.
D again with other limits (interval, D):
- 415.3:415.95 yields 415.711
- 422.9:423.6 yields 423.537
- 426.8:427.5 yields 427.358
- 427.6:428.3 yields 428.244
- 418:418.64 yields 418.111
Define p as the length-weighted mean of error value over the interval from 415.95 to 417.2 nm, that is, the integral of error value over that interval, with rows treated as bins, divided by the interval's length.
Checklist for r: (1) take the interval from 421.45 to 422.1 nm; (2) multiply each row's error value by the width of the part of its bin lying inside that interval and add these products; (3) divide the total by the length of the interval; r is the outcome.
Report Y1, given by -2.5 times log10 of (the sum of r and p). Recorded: -1.64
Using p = 1.96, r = 2.55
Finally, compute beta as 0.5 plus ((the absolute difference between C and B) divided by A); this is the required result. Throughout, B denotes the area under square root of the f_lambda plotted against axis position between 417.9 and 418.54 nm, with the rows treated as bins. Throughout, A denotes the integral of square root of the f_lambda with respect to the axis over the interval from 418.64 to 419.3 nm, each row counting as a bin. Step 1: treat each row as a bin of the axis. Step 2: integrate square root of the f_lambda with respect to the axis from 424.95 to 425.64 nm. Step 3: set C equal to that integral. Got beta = 0.541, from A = 2.84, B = 2.79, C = 2.91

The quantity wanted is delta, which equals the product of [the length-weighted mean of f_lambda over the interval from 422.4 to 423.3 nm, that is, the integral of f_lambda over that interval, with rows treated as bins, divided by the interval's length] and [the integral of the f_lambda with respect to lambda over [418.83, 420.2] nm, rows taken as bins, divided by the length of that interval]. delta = 336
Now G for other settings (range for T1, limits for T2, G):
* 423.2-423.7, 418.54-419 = 4.65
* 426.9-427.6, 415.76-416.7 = 11.16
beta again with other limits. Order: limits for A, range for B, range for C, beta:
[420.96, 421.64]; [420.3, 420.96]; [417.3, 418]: 0.576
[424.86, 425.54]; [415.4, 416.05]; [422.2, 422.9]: 0.601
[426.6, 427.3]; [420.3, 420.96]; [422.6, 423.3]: 0.605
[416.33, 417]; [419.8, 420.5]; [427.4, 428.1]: 0.534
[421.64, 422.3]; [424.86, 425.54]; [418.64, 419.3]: 0.507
